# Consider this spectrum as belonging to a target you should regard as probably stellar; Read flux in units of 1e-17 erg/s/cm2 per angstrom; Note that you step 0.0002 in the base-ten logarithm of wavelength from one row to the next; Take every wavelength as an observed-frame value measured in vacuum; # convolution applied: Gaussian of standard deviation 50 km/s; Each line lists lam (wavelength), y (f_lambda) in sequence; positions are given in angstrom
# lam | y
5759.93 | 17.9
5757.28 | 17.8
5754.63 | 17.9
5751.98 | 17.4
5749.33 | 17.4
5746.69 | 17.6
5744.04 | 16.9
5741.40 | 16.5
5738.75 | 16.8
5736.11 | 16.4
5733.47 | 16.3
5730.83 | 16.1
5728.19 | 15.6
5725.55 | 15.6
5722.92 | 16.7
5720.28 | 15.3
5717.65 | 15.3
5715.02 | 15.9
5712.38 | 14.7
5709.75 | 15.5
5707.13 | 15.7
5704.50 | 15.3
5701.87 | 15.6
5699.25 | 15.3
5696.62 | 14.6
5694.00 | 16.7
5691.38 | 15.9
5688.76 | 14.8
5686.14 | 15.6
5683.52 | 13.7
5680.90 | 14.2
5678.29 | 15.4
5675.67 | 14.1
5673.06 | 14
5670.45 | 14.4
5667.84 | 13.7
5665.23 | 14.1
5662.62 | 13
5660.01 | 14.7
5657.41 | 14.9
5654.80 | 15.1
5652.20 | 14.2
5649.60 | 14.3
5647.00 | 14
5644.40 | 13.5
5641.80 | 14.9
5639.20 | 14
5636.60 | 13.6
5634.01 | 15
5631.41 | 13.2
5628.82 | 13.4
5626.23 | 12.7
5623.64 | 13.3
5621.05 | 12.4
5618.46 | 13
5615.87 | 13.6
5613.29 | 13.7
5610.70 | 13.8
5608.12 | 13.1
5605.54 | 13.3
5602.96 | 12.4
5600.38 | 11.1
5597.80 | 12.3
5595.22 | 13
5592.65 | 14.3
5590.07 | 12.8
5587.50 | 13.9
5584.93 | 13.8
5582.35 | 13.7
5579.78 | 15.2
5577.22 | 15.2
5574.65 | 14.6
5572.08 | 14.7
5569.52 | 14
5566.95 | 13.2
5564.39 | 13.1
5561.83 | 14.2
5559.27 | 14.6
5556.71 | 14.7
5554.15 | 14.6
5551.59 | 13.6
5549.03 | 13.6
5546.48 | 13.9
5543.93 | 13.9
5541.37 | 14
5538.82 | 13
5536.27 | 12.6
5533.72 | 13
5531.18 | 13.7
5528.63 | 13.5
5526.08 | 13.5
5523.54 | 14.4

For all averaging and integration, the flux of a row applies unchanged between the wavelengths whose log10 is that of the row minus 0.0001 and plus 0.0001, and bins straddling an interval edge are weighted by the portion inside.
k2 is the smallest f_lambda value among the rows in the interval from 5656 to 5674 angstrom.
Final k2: 13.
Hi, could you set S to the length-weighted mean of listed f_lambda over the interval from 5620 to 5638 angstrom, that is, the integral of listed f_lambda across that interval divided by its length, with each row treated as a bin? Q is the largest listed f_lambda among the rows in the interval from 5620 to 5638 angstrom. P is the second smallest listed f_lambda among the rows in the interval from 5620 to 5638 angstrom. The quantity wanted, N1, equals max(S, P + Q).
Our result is 27.7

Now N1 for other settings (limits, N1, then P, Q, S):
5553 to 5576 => 27.9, 13.2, 14.7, 14.2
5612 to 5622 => 26.7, 13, 13.7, 13.2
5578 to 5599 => 28.0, 12.8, 15.2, 13.7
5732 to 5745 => 33.3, 16.4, 16.9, 16.6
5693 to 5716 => 31.4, 14.7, 16.7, 15.5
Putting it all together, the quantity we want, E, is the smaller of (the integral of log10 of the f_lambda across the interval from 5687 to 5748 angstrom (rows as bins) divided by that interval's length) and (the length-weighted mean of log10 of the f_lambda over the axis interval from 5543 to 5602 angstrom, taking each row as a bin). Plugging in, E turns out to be 1.139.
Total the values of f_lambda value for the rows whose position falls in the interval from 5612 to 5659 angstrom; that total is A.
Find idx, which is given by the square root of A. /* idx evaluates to 16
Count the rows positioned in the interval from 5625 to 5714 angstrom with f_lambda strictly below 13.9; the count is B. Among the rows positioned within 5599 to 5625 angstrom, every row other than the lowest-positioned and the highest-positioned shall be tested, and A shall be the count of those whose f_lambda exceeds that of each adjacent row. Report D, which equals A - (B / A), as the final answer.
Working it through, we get -2.0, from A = 2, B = 8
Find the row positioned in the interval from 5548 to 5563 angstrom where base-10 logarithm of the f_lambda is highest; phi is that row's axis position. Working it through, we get 5556.71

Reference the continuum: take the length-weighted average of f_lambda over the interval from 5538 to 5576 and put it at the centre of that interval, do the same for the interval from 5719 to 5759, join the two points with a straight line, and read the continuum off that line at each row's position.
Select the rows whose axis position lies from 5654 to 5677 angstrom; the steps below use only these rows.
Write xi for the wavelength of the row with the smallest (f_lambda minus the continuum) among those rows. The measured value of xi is 5662.62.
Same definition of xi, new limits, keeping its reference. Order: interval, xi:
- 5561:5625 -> 5600.38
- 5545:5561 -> 5551.59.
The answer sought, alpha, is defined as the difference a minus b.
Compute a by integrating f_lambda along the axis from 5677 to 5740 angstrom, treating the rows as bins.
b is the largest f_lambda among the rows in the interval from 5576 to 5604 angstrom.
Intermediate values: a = 979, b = 15.2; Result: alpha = 964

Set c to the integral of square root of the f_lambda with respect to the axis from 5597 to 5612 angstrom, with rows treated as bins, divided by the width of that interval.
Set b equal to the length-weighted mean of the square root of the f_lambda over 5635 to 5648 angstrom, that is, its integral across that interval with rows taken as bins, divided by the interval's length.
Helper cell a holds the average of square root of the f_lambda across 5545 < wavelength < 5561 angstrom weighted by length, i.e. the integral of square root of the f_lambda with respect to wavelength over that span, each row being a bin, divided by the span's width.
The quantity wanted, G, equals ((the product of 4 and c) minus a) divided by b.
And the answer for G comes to 2.8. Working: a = 3.76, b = 3.74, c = 3.56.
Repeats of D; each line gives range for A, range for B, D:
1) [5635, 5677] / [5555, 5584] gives 4.4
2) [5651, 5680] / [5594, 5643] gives -2.3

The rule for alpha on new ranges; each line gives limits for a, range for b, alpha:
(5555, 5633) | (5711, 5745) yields 1040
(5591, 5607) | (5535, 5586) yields 189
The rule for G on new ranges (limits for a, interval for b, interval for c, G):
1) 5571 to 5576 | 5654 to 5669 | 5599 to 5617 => 2.8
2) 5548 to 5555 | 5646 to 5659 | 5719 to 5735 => 3.2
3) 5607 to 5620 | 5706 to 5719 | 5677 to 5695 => 3.0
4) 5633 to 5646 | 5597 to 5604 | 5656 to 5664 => 3.3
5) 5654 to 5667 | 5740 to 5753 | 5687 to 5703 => 2.9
